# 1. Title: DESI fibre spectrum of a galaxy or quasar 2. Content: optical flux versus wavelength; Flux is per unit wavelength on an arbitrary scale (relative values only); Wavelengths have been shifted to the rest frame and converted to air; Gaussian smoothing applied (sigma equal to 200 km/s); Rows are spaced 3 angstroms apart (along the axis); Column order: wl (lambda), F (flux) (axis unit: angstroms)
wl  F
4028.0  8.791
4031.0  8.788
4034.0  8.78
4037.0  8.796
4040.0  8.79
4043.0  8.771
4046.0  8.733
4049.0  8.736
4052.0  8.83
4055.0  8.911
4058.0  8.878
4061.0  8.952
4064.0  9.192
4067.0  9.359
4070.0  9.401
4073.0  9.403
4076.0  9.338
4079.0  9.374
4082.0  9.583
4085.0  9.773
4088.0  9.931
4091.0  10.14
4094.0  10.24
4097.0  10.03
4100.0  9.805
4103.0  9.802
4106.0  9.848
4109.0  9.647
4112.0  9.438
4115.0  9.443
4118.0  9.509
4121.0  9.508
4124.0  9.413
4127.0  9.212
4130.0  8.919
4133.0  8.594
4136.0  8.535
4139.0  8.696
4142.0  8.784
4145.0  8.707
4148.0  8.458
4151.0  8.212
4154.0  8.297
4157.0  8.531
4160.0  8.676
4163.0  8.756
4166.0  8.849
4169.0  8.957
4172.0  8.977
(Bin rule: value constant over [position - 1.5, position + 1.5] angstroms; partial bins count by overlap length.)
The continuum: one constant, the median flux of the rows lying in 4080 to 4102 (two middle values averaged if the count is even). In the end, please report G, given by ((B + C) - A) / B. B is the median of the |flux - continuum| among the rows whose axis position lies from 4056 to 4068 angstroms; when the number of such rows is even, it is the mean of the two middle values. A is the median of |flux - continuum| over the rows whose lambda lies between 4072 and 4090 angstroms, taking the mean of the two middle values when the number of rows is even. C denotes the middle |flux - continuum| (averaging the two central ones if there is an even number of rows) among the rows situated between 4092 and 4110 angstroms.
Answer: 0.6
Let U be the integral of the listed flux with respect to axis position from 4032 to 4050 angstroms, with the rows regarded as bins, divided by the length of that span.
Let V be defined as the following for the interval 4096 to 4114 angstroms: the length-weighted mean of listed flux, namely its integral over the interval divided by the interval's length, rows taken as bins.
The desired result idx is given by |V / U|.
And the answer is 1.11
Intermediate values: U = 8.8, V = 9.7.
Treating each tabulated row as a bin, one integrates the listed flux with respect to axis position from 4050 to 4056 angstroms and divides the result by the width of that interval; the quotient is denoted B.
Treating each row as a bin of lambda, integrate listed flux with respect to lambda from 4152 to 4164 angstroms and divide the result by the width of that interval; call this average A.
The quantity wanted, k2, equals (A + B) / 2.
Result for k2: 8.7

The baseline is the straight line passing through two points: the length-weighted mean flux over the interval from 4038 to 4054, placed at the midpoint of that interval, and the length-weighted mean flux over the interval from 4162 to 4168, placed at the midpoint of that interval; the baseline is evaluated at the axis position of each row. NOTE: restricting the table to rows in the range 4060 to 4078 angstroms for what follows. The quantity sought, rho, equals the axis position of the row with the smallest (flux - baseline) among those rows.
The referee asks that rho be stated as 4061.0 angstroms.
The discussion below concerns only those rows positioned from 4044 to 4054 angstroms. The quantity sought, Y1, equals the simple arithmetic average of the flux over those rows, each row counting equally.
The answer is 8.77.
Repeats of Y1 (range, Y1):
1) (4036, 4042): 8.79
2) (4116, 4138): 9.10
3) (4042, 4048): 8.75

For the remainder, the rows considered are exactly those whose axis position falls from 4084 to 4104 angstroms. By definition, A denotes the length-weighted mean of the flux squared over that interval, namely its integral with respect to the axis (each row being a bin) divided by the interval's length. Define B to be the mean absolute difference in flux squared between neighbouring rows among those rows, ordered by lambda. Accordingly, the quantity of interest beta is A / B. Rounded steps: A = 99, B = 3.0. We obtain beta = 33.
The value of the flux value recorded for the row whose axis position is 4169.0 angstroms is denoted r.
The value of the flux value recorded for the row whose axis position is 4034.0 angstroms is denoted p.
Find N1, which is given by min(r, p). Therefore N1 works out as 8.78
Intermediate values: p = 8.78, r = 8.957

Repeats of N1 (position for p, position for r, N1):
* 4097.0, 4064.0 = 9.19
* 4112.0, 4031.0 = 8.79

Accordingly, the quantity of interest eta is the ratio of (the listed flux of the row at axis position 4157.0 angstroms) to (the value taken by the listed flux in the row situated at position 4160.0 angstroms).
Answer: 0.98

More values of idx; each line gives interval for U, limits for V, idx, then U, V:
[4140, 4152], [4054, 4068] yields 1.06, 8.6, 9.1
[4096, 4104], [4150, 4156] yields 0.84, 9.9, 8.3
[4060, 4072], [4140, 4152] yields 0.93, 9.2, 8.6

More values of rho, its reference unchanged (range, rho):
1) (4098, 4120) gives 4112.0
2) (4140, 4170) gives 4151.0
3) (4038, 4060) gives 4046.0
